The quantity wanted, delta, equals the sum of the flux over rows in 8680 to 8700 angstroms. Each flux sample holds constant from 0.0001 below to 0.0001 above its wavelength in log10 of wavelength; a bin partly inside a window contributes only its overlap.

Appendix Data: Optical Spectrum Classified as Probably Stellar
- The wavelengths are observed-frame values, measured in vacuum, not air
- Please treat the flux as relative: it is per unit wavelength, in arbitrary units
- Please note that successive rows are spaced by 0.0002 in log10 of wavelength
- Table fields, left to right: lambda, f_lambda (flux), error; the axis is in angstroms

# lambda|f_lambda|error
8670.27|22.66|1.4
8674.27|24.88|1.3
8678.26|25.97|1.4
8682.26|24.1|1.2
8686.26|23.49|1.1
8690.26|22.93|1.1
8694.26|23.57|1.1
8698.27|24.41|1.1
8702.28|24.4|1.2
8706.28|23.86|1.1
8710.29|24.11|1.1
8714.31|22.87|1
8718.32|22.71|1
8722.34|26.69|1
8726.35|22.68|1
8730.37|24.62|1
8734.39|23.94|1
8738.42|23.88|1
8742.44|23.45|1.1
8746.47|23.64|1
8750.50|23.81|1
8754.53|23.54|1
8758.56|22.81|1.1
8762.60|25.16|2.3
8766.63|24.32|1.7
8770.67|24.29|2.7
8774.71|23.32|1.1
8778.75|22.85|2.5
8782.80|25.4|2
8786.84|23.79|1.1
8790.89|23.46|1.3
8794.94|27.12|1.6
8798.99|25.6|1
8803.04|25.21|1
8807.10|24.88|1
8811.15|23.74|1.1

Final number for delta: 118.5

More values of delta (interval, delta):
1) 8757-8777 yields 119.9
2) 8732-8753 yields 118.7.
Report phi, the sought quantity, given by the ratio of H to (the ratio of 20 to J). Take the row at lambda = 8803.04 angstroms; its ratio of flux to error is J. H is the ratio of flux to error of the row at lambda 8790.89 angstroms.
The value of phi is 23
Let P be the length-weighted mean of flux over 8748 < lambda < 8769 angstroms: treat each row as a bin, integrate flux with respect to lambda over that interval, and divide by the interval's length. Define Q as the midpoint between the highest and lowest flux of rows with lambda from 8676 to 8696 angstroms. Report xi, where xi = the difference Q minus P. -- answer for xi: 0.5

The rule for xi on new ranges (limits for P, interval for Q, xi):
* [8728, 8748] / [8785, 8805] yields 1.4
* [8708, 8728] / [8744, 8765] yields 0.2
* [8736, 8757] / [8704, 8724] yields 1.1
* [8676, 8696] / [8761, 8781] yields 0.0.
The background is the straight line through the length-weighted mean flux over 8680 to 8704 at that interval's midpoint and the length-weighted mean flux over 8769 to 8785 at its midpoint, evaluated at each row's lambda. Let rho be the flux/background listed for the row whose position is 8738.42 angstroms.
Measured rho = 1.00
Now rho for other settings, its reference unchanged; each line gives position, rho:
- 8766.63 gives 1.02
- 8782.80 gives 1.06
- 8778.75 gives 0.95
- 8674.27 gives 1.05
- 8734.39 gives 1.00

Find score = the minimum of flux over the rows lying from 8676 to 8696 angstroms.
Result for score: 22.93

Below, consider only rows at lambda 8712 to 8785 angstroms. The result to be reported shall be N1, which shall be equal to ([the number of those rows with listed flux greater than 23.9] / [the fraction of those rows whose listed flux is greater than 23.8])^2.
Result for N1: 196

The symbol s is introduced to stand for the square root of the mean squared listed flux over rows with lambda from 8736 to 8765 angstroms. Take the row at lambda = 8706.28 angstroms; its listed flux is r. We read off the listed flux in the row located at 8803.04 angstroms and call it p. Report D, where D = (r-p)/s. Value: -0.057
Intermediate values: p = 25.21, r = 23.86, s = 23.8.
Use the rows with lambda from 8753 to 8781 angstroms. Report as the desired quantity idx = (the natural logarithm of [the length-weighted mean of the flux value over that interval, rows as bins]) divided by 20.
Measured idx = 0.158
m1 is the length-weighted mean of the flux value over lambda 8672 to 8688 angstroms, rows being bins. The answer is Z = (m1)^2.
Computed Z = 605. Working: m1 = 24.6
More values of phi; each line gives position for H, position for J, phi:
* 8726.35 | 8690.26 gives 24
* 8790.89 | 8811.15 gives 19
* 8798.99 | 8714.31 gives 29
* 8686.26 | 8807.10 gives 27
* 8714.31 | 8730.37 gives 28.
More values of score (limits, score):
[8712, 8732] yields 22.68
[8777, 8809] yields 22.85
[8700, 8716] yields 22.87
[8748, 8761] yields 22.81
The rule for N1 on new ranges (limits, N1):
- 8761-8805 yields 121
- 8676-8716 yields 69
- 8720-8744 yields 20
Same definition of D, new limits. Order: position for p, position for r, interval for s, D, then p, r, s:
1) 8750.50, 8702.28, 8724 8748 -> 0.025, 23.81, 24.4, 23.7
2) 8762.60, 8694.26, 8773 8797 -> -0.065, 25.16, 23.57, 24.4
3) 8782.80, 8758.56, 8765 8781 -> -0.109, 25.4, 22.81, 23.7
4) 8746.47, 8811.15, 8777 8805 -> 0.004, 23.64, 23.74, 24.8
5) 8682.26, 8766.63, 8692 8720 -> 0.009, 24.1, 24.32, 23.7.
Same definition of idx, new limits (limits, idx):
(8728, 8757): 0.159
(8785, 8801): 0.161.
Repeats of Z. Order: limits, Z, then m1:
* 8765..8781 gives 561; 23.7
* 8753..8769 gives 575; 24.0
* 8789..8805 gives 644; 25.4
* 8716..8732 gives 583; 24.1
